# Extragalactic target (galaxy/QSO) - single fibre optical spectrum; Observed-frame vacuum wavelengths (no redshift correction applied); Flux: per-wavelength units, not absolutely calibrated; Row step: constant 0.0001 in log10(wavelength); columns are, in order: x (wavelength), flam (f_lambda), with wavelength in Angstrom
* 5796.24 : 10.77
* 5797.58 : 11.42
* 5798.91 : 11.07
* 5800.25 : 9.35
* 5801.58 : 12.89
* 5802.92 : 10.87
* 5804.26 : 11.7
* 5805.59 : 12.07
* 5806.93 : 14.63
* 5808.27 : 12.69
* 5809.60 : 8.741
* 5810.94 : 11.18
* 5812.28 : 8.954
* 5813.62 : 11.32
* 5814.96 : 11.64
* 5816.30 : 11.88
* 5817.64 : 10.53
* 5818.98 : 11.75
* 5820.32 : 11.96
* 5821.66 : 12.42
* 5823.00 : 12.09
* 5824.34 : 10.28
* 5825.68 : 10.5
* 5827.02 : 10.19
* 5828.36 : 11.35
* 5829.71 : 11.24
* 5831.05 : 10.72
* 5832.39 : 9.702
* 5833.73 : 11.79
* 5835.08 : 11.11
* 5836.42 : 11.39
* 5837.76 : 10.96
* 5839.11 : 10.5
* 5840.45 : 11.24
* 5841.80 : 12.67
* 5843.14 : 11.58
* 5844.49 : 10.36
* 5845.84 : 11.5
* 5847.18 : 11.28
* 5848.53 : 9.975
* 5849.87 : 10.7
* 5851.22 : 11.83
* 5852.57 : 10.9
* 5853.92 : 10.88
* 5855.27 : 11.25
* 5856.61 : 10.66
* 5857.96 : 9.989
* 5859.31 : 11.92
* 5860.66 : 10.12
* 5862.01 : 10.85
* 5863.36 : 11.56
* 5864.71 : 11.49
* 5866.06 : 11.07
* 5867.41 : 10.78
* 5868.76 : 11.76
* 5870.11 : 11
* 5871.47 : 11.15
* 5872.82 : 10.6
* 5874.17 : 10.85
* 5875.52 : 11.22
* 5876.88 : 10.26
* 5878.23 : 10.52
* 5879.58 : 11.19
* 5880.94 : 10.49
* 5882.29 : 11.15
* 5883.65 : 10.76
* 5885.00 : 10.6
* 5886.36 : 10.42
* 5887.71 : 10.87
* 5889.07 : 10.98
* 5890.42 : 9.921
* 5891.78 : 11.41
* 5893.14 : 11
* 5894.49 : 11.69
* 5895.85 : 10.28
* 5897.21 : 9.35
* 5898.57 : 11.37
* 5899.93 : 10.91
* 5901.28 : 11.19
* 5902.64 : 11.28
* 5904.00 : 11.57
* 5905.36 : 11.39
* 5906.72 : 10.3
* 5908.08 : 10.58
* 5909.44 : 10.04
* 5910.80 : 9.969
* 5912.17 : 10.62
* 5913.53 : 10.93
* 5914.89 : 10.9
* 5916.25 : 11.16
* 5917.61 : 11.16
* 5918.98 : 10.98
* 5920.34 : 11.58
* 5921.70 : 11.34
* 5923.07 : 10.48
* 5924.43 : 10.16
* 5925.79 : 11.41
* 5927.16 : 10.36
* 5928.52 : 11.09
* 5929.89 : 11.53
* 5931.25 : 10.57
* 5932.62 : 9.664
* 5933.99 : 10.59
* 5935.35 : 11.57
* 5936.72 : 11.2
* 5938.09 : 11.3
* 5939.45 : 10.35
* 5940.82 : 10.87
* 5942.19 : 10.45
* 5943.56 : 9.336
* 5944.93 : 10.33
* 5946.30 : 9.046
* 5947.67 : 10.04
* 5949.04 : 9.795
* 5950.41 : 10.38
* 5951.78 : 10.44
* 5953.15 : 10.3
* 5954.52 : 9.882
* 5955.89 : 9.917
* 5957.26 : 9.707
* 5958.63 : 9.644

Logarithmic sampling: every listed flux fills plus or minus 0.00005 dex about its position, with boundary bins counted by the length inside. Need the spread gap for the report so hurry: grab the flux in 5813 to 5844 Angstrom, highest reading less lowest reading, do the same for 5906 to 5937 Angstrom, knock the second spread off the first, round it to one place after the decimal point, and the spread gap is 1.1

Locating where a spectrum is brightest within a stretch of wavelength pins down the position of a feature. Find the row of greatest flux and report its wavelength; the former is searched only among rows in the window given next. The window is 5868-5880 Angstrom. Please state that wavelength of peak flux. 5868.76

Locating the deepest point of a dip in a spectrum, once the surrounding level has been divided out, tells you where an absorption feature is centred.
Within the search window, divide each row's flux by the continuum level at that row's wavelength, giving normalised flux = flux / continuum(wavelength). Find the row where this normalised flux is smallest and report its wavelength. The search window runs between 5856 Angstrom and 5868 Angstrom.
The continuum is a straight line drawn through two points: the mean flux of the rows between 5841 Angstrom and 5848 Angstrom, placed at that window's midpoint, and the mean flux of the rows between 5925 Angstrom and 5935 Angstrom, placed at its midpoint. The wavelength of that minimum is 5857.96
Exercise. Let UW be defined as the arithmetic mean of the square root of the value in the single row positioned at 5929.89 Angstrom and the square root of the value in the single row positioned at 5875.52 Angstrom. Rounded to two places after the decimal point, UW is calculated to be 3.37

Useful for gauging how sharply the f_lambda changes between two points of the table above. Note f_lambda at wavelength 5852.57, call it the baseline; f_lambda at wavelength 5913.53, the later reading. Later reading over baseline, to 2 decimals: 1.00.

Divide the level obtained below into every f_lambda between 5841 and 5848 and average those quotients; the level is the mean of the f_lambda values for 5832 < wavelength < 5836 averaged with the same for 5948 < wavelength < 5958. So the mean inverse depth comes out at 0.92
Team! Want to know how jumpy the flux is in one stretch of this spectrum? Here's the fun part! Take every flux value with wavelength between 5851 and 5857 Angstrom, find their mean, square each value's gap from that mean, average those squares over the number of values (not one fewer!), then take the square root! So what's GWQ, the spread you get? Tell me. 0.41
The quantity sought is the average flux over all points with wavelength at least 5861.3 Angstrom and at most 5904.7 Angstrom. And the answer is 10.92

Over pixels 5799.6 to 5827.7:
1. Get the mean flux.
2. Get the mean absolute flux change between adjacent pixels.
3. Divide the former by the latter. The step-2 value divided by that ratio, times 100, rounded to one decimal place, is 18.2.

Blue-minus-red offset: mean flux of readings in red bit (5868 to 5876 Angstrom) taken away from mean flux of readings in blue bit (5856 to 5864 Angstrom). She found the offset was -0.25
